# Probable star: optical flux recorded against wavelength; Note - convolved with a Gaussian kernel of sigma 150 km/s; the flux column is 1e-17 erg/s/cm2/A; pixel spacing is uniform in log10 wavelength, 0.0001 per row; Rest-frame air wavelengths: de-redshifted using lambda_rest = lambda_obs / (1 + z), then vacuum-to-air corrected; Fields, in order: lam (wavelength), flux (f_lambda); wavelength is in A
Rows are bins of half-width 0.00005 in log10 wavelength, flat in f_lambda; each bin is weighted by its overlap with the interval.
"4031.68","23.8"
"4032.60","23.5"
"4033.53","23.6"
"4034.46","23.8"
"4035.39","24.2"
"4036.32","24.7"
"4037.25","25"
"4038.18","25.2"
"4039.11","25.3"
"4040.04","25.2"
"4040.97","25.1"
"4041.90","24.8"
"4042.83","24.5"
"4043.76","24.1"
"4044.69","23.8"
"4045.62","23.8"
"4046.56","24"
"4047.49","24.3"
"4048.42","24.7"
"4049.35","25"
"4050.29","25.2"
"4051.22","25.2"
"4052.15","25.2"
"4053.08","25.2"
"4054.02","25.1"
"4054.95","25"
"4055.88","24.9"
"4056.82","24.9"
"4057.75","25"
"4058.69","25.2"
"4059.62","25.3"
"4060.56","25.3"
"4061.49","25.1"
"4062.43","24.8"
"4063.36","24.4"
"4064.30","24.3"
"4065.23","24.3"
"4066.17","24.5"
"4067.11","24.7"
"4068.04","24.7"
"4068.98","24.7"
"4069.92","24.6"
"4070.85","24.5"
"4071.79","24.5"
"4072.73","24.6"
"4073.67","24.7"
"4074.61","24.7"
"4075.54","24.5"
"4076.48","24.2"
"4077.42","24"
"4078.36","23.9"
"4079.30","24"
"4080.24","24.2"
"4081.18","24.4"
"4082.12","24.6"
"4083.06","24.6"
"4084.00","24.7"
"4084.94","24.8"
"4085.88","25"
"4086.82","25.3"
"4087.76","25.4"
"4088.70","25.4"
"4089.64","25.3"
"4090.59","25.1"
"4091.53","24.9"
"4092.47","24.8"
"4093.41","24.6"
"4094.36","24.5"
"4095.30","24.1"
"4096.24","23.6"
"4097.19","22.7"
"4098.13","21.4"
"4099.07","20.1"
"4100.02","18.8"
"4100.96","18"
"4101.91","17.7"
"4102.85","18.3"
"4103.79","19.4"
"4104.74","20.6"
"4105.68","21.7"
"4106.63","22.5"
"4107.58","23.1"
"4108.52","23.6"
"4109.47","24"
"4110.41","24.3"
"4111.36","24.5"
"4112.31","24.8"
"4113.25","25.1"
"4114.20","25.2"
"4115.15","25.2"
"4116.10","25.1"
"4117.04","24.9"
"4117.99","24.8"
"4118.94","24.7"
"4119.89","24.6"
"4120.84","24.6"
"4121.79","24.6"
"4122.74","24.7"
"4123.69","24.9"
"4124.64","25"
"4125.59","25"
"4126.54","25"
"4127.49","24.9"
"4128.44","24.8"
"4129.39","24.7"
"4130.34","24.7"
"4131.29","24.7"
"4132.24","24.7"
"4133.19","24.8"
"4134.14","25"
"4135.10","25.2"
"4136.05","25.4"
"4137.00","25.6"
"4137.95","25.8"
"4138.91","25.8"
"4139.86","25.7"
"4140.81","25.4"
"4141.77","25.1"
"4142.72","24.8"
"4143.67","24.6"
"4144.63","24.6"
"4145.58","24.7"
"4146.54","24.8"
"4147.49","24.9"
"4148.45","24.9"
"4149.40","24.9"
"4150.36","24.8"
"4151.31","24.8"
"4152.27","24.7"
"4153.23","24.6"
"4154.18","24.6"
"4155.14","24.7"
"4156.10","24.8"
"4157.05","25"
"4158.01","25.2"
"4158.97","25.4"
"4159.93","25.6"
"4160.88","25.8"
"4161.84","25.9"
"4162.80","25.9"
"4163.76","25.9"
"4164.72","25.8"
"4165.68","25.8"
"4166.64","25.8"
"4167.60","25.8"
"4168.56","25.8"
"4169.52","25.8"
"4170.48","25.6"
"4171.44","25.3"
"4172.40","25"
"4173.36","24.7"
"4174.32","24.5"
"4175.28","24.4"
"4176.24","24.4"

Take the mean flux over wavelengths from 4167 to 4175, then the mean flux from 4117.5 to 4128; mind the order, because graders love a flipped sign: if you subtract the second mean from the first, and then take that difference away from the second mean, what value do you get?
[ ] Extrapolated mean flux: 24.3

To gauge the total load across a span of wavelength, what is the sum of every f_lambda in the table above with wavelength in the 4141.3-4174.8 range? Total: 881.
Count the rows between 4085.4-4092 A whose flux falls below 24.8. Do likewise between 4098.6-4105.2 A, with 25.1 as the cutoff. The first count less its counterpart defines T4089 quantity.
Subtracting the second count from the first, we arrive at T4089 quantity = -7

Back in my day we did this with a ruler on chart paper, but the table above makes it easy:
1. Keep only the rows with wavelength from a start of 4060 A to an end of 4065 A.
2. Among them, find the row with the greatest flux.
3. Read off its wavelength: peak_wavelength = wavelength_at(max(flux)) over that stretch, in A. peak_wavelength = 4060.56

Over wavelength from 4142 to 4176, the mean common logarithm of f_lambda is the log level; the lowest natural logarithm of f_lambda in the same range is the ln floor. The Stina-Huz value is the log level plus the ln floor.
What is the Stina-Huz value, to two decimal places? 4.60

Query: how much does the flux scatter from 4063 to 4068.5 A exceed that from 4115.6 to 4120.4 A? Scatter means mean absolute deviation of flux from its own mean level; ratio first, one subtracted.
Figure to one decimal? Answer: 0.0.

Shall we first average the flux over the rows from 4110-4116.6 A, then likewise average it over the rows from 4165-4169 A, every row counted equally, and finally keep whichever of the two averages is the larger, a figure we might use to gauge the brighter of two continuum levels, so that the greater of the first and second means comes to 25.8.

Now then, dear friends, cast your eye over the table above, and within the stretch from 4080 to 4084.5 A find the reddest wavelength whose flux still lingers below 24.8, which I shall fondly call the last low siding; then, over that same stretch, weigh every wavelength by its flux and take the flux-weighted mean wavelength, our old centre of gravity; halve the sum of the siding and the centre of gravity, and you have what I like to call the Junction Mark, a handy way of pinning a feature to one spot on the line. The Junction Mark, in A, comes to 4083.1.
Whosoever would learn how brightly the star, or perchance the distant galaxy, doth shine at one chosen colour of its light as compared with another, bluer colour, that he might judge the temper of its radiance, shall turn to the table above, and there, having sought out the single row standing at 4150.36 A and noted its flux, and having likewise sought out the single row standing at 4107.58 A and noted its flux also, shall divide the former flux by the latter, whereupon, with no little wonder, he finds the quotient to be 1.07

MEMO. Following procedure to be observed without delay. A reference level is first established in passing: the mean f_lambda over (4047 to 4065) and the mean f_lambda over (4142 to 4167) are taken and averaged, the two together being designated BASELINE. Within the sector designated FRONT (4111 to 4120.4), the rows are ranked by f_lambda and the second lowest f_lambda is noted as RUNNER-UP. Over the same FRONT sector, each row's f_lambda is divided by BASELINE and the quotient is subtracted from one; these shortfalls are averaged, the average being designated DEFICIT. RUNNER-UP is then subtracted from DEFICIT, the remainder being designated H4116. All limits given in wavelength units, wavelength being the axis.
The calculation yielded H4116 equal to -24.6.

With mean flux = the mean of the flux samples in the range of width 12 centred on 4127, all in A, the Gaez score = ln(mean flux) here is 3.21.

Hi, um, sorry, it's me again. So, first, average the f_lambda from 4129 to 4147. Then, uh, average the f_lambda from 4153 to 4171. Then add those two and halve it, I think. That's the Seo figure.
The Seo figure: 25.3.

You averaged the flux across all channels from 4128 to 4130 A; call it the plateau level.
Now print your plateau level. 24.8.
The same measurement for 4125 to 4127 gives 25.0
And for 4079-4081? 24.1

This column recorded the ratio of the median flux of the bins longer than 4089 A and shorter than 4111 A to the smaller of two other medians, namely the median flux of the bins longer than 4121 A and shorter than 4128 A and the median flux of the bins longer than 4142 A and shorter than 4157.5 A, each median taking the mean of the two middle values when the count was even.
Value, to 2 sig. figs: 0.93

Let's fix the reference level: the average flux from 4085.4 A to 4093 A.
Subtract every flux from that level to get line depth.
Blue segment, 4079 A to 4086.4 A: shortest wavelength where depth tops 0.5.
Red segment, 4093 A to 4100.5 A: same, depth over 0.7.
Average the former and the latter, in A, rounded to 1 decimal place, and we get 4087.3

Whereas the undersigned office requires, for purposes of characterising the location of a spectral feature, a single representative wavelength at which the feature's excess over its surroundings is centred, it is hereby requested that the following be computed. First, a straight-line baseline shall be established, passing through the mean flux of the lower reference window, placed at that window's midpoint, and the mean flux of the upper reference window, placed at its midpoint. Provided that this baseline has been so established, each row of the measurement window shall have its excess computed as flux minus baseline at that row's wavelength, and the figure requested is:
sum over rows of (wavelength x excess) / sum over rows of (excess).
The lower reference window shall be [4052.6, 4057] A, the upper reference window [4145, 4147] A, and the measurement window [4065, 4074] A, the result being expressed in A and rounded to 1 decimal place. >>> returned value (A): 4069.1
